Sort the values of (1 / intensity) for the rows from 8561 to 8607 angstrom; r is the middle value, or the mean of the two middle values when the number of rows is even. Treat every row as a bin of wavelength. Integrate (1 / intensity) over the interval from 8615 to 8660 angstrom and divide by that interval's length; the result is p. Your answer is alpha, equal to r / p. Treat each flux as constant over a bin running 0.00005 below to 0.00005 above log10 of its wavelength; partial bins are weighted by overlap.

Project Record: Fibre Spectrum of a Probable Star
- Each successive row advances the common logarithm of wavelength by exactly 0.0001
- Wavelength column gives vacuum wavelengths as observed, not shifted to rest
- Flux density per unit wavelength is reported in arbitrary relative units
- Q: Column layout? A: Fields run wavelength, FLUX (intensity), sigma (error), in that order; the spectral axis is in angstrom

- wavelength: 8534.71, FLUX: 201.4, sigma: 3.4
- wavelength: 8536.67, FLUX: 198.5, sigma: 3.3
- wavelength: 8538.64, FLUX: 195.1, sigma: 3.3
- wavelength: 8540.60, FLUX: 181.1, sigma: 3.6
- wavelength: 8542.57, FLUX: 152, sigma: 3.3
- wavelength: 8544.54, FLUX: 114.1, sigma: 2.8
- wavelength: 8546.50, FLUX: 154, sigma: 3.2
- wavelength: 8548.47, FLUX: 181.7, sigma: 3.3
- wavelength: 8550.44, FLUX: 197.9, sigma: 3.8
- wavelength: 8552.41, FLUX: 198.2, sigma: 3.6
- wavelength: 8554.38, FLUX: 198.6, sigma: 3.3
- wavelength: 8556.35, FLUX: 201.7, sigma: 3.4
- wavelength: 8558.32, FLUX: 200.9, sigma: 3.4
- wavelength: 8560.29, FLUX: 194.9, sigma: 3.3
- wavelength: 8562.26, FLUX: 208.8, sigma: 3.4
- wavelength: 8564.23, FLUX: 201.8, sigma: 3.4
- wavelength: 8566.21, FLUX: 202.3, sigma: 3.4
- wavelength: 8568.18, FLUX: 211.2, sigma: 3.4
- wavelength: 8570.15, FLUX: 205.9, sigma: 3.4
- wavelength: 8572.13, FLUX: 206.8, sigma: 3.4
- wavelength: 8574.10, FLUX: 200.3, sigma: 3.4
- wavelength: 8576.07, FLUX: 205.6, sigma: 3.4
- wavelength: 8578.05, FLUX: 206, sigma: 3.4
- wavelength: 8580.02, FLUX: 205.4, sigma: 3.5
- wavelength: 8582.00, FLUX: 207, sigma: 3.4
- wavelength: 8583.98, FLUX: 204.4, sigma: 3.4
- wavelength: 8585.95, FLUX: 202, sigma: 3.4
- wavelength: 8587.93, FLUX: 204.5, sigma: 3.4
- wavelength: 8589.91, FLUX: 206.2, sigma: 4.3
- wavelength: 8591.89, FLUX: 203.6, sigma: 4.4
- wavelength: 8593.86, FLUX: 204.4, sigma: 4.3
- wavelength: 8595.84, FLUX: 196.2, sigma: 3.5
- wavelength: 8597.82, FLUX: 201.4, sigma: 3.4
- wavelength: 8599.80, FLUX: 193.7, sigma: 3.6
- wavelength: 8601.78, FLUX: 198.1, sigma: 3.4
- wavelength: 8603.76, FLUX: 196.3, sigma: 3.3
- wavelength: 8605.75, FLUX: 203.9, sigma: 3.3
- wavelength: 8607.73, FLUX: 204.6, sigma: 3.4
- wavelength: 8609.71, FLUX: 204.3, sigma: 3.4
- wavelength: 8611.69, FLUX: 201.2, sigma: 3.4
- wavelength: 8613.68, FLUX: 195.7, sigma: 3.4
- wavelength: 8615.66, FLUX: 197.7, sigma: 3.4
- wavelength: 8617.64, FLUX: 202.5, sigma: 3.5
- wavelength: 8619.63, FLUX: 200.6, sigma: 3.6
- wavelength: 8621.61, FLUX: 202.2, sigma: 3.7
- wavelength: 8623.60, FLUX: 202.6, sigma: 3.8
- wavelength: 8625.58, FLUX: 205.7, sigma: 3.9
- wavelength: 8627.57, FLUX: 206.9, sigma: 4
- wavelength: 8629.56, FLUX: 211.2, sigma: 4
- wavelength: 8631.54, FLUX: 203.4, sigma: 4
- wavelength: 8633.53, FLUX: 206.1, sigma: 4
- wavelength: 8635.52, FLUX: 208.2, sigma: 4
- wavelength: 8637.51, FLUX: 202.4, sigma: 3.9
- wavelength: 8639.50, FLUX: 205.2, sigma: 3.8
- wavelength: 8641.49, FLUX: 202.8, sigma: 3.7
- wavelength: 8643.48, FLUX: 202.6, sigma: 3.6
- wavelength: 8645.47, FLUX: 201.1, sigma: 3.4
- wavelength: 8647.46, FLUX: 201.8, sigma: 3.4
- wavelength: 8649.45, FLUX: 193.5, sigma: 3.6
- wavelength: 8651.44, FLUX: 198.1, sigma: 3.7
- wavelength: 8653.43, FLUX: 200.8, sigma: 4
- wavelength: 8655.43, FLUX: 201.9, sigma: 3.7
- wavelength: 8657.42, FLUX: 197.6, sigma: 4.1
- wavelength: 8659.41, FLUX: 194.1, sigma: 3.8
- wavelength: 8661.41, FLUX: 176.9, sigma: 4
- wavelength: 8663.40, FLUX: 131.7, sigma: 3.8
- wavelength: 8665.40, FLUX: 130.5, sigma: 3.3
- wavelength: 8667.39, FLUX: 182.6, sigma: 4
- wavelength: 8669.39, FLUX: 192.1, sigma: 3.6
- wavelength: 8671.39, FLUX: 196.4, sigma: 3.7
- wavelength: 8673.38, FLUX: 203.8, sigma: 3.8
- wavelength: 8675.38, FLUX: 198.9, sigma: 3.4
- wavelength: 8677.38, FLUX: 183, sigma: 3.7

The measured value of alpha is 0.99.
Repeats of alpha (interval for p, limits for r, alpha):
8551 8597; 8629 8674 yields 1.01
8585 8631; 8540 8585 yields 1.00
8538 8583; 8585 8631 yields 0.93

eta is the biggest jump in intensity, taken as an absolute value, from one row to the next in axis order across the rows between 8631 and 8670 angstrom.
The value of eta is 52.1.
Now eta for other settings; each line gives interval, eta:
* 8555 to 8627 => 13.9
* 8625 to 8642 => 7.8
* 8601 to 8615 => 7.6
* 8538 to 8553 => 39.9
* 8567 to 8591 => 6.5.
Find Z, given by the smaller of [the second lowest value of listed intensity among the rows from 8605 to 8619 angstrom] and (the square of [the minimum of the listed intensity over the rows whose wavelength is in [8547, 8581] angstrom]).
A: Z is 198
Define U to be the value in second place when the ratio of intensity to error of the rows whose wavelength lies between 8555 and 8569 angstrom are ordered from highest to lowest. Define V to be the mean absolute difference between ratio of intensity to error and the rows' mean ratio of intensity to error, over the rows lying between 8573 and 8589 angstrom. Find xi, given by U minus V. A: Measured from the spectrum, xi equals 61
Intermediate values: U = 61.4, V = 0.7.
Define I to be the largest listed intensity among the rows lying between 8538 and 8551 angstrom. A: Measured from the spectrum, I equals 197.9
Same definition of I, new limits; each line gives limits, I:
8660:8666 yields 176.9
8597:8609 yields 204.6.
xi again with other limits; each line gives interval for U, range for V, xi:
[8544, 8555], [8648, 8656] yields 54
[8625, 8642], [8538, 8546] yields 48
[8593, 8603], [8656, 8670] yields 53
